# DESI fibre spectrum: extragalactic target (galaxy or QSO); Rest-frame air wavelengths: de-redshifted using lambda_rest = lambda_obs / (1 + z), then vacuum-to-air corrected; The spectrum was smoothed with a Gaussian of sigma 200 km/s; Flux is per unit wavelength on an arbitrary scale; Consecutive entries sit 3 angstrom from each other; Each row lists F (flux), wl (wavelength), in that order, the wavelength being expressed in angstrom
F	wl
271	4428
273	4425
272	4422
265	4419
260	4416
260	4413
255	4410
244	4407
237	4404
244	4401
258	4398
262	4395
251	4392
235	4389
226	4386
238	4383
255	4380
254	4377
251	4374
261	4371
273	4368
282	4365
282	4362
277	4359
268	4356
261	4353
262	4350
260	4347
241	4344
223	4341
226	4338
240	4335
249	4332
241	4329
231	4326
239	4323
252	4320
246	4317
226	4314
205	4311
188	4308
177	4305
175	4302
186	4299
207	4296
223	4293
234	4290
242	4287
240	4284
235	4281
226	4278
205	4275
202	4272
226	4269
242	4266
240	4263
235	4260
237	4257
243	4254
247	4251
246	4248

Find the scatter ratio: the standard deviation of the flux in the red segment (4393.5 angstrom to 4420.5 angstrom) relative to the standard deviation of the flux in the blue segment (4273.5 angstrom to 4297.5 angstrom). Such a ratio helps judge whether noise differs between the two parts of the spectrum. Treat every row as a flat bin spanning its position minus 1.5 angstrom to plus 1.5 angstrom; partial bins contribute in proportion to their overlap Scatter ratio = 0.69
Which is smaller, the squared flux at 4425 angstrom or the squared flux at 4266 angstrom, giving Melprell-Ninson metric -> 58564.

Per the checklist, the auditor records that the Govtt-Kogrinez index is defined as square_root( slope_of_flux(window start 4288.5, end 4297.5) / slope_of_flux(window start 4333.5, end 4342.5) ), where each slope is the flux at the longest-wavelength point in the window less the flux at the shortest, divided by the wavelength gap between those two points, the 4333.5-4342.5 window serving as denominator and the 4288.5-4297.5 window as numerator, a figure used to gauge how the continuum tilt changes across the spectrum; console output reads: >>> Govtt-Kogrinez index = 1.26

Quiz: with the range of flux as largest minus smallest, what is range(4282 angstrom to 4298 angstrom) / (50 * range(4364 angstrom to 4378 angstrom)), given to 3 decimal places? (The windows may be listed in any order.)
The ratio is 0.023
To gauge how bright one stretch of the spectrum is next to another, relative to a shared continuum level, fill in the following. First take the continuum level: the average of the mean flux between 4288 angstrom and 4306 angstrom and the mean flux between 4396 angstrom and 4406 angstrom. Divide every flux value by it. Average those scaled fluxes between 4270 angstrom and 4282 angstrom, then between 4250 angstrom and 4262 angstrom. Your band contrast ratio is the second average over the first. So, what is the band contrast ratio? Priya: 1.11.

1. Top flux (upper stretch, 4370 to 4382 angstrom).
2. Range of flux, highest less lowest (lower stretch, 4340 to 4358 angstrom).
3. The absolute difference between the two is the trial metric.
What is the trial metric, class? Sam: 216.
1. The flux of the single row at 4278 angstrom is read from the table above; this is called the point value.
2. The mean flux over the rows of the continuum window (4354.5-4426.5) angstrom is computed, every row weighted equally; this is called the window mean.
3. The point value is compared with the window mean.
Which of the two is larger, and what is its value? 258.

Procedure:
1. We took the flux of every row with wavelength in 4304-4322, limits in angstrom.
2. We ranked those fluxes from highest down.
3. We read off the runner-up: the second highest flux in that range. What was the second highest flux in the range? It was 246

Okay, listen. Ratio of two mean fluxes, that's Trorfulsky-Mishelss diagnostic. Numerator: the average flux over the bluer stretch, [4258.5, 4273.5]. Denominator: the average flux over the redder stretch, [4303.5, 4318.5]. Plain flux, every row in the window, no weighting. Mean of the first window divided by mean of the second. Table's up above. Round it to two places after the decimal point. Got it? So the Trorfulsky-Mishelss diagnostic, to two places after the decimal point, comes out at 1.10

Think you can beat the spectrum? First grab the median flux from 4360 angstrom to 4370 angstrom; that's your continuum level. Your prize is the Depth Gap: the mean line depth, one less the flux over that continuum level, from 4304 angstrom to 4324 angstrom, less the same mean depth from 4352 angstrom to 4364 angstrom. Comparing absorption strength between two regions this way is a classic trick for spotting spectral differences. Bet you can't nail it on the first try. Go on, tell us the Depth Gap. 0.19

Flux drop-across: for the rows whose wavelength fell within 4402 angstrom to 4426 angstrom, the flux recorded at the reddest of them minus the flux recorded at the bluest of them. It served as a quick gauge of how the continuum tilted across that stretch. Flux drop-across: 36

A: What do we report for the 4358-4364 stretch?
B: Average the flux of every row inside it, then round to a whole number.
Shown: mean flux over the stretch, 280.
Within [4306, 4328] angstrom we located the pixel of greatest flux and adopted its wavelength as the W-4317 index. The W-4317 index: 4320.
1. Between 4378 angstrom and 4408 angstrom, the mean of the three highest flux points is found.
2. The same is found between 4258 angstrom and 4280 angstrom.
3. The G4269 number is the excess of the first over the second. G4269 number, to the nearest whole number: 19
